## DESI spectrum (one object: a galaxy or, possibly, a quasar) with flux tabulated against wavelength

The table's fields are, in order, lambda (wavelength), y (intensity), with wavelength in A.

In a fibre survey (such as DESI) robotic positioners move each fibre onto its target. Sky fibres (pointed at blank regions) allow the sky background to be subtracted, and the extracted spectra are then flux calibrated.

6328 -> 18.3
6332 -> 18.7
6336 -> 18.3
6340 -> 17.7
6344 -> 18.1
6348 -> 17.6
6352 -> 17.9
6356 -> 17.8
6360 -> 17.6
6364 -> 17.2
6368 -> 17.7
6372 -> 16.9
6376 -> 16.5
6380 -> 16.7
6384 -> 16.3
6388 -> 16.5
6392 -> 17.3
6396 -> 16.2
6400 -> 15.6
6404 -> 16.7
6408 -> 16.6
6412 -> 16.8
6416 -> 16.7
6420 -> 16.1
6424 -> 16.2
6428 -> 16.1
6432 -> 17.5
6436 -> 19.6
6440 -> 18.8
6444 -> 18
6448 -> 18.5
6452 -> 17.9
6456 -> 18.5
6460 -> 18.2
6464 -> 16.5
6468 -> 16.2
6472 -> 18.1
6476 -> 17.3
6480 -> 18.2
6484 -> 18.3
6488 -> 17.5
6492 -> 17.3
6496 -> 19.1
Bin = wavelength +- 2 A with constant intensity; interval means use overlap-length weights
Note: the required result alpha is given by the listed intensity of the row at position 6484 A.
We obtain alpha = 18.3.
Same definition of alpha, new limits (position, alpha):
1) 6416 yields 16.7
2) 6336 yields 18.3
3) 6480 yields 18.2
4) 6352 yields 17.9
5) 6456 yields 18.5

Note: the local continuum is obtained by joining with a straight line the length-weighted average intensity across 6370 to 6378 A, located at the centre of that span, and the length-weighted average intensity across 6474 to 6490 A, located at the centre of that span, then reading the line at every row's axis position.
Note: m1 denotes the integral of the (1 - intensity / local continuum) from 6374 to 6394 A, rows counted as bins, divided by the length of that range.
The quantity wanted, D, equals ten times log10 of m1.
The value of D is -21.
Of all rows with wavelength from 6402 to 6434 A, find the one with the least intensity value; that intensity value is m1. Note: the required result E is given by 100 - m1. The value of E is 83.9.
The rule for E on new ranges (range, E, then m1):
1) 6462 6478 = 83.8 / 16.2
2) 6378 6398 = 83.8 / 16.2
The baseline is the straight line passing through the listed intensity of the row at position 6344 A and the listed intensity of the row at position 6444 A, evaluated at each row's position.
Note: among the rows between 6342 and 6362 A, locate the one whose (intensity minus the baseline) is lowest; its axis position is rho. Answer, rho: 6348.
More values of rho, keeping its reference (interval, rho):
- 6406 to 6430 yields 6420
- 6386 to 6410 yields 6400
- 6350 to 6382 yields 6376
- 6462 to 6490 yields 6468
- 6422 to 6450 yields 6428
